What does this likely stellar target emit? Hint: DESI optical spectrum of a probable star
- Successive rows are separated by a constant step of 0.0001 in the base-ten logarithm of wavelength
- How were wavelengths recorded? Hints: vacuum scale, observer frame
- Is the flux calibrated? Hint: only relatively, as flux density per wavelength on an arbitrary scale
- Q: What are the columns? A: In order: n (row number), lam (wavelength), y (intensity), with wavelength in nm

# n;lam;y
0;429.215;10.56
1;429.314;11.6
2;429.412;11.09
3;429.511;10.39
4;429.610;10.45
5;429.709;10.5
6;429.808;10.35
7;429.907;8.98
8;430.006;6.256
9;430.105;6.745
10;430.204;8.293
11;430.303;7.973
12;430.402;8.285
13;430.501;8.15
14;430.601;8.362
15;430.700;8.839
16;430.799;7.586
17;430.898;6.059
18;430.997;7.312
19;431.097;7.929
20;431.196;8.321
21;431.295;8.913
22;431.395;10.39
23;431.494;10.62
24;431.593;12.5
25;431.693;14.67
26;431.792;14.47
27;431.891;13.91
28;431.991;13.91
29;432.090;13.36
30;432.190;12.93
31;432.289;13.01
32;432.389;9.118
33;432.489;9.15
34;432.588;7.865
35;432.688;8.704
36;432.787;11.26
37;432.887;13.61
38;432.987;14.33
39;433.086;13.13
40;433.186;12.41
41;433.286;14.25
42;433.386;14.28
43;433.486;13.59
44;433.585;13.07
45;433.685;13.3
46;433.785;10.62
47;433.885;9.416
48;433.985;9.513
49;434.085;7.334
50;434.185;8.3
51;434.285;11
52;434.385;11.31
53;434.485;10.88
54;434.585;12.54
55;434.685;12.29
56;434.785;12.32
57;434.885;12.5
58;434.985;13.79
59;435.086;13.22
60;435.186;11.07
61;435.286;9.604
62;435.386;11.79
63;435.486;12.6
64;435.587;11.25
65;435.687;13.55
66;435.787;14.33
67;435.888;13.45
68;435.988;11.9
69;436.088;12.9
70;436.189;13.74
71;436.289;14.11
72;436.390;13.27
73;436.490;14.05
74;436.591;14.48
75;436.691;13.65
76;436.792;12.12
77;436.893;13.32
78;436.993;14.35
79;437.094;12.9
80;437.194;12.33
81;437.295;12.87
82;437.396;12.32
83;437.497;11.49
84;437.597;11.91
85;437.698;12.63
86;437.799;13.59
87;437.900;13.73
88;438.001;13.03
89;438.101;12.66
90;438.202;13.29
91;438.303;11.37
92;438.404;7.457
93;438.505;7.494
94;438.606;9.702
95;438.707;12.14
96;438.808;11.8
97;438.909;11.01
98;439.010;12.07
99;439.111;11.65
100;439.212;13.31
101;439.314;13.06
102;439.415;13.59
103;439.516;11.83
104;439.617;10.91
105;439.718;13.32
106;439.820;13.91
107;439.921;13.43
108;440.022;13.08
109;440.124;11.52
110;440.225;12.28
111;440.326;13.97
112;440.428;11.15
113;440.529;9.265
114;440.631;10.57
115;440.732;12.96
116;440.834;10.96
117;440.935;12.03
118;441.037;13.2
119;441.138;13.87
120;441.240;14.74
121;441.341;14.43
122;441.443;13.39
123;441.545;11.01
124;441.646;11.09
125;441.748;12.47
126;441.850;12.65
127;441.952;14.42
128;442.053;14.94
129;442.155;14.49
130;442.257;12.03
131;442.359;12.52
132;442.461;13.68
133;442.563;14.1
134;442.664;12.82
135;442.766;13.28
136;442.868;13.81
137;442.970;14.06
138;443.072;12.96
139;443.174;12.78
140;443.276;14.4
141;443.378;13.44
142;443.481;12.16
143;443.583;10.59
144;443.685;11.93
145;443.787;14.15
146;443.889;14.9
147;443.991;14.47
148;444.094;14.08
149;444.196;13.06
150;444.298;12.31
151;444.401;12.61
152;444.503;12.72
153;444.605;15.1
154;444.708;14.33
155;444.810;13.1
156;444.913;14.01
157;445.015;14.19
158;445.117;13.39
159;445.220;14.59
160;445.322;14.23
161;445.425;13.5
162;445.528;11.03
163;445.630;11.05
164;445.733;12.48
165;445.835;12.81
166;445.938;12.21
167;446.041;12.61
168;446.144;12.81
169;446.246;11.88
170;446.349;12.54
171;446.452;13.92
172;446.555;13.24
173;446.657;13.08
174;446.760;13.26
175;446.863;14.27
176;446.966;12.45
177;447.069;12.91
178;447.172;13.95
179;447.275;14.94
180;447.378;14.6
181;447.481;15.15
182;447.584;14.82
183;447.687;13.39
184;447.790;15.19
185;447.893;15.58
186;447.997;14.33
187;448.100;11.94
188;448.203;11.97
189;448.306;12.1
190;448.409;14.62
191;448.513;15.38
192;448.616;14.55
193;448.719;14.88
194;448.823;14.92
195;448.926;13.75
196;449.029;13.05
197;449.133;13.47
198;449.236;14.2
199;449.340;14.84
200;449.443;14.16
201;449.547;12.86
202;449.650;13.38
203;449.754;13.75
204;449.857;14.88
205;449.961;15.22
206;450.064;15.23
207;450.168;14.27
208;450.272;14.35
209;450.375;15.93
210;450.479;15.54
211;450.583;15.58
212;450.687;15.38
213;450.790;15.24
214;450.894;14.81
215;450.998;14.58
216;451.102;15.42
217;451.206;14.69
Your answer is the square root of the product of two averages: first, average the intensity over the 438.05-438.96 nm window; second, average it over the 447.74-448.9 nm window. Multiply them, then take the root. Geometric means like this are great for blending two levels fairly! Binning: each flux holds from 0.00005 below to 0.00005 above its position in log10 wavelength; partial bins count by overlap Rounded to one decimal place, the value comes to 12.3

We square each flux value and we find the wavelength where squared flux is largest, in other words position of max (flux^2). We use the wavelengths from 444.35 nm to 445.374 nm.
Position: 444.605 nm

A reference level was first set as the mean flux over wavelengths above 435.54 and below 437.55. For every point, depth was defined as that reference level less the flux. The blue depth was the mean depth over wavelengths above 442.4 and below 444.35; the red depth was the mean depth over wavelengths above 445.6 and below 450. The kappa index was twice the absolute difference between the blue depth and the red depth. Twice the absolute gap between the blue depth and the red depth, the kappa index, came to 1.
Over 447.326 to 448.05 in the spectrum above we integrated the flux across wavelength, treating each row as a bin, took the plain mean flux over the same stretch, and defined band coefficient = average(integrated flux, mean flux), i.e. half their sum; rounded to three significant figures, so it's 12.7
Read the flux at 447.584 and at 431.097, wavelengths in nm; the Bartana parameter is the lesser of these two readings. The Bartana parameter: 7.9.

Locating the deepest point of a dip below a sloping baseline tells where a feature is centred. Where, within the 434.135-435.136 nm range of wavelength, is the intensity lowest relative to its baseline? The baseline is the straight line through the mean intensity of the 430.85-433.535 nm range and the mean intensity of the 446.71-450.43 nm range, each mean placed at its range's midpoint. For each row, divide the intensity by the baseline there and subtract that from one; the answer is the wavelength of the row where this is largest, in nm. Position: 434.185 nm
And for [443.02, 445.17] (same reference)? 443.583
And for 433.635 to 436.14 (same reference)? 434.085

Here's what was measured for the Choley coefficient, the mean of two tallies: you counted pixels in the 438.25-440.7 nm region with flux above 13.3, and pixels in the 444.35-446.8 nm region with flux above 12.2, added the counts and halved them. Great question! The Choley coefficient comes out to 13.5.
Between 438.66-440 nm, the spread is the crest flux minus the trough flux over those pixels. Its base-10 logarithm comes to 0.48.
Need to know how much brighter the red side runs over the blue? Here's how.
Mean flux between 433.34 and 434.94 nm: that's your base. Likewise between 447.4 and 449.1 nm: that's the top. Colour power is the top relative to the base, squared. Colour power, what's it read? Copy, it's 1.5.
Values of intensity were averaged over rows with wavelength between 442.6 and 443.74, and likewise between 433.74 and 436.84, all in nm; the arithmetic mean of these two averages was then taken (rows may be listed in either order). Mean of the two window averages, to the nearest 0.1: 12.5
